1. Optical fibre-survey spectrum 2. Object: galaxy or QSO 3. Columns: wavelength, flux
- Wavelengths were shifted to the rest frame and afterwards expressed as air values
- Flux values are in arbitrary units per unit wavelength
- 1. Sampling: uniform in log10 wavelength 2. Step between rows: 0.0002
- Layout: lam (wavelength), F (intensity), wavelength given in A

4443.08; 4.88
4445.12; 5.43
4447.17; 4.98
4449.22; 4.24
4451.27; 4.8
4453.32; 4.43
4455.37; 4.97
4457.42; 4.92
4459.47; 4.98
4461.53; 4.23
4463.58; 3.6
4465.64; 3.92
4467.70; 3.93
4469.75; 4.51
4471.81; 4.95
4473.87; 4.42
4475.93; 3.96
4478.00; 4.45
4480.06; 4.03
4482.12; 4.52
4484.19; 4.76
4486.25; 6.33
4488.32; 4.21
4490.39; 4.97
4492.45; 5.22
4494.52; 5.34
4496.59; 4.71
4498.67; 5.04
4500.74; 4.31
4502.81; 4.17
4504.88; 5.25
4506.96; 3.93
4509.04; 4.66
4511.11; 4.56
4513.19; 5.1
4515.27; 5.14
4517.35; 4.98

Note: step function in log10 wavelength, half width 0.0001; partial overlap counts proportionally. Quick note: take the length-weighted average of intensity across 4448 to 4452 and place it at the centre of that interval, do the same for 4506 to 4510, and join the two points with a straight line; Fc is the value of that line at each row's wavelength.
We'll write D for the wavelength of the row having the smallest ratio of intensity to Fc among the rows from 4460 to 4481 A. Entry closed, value 4463.58 A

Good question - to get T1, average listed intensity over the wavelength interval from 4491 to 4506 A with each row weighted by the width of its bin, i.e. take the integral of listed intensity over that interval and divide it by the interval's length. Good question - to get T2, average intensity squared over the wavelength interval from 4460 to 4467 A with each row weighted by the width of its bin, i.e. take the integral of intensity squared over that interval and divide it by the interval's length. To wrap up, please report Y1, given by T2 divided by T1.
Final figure 3.30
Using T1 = 4.9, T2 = 16.1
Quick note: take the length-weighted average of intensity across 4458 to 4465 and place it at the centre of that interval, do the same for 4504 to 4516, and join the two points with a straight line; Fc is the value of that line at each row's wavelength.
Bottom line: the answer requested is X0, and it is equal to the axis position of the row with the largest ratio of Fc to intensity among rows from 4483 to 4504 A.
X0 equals 4502.81 A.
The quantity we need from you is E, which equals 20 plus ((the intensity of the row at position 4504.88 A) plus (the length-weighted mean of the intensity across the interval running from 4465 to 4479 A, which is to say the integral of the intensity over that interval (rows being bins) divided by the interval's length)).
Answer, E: 29.6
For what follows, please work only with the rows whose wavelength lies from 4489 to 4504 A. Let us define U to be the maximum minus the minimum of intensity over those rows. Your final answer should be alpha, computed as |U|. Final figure 1.2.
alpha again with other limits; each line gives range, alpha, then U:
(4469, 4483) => 1.0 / 0.99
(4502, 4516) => 1.3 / 1.32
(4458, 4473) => 1.4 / 1.38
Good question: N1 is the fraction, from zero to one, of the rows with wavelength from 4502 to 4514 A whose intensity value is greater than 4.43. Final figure 0.67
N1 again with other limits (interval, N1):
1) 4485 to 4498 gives 0.83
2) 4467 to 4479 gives 0.50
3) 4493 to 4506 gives 0.67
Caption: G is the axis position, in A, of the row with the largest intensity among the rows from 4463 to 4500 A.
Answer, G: 4486.25 A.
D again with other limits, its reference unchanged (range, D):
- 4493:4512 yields 4506.96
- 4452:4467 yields 4463.58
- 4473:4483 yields 4475.93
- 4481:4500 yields 4488.32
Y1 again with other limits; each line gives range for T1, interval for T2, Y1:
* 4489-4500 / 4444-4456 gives 4.64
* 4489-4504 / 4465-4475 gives 3.98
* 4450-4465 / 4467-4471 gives 4.07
